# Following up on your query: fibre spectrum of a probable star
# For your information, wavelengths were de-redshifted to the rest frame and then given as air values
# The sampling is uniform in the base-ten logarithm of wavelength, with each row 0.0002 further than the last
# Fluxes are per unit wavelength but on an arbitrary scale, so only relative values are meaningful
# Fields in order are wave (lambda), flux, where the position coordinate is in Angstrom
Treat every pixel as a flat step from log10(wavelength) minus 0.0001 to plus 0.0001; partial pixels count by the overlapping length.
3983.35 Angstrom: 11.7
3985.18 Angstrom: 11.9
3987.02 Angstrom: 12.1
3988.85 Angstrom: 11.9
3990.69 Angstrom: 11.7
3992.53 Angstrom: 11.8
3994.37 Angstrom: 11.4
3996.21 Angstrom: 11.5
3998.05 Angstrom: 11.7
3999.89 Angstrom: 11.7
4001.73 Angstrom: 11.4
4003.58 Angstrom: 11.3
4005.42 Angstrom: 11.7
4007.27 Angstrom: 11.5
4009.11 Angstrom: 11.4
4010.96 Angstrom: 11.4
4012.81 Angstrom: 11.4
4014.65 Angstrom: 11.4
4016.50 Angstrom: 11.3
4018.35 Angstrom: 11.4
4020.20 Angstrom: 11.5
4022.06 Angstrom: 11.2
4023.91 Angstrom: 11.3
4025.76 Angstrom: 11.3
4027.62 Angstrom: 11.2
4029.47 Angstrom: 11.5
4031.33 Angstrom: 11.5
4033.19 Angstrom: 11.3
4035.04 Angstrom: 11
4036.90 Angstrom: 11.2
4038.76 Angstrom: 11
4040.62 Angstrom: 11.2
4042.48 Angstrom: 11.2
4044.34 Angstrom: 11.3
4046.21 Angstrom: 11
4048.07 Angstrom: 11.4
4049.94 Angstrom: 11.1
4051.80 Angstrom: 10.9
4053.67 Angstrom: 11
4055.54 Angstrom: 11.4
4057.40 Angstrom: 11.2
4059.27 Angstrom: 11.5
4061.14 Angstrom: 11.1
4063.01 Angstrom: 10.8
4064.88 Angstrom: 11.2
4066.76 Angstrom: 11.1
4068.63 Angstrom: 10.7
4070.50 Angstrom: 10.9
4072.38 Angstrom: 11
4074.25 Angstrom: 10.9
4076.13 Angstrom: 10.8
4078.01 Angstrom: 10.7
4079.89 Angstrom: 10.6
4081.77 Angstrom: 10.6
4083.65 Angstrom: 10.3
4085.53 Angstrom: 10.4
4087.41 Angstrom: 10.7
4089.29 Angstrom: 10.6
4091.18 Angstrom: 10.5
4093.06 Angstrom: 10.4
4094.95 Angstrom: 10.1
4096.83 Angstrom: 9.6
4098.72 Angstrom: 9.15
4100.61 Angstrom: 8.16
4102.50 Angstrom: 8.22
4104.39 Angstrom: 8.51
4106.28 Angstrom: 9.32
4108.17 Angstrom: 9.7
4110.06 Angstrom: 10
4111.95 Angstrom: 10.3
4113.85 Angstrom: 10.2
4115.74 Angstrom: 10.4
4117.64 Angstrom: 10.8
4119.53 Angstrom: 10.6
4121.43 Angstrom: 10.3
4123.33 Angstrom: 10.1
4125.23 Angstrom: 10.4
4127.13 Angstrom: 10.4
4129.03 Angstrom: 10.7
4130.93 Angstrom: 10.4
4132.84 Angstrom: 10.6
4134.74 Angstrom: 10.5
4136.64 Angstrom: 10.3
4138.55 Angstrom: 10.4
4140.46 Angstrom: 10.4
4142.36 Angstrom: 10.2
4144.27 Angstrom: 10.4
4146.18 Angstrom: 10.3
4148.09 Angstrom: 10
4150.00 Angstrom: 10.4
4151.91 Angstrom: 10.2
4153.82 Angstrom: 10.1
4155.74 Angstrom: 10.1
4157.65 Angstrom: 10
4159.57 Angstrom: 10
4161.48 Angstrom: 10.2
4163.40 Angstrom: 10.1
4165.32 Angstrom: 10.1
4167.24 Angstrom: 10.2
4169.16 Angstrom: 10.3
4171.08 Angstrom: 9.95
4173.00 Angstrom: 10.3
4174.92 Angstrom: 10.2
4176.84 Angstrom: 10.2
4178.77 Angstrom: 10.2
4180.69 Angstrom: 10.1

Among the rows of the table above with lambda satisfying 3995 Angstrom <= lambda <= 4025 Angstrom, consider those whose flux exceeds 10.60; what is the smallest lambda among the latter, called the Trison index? 3996.21 Angstrom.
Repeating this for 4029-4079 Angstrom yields 4029.47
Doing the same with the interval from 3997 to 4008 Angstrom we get 3998.05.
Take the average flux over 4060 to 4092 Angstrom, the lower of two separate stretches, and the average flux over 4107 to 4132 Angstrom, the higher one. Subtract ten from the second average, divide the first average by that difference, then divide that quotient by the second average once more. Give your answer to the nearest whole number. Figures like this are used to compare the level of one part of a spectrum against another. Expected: 3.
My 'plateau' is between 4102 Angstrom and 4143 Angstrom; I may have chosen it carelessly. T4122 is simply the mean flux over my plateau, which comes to 10.1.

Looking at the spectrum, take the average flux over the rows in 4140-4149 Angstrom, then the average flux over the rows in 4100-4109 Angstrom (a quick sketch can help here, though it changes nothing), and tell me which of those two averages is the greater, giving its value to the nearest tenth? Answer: 10.3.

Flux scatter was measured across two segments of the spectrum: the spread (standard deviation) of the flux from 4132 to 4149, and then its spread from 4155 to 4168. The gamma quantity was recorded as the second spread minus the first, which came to -0.09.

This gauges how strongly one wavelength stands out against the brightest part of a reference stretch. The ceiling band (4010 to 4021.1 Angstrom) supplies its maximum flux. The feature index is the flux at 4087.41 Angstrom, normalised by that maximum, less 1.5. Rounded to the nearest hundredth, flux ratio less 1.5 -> -0.57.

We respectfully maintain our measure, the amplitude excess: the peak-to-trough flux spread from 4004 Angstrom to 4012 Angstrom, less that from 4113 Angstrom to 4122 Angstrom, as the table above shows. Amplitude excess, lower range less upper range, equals -0.30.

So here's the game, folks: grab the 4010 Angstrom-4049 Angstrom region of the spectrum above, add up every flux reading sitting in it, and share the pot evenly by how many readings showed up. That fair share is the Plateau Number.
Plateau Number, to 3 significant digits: 11.3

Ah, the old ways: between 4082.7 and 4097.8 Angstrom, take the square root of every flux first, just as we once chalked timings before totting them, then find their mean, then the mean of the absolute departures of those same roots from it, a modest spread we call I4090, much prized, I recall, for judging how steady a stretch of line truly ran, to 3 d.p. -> 0.038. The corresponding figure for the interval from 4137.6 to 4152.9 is 0.018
